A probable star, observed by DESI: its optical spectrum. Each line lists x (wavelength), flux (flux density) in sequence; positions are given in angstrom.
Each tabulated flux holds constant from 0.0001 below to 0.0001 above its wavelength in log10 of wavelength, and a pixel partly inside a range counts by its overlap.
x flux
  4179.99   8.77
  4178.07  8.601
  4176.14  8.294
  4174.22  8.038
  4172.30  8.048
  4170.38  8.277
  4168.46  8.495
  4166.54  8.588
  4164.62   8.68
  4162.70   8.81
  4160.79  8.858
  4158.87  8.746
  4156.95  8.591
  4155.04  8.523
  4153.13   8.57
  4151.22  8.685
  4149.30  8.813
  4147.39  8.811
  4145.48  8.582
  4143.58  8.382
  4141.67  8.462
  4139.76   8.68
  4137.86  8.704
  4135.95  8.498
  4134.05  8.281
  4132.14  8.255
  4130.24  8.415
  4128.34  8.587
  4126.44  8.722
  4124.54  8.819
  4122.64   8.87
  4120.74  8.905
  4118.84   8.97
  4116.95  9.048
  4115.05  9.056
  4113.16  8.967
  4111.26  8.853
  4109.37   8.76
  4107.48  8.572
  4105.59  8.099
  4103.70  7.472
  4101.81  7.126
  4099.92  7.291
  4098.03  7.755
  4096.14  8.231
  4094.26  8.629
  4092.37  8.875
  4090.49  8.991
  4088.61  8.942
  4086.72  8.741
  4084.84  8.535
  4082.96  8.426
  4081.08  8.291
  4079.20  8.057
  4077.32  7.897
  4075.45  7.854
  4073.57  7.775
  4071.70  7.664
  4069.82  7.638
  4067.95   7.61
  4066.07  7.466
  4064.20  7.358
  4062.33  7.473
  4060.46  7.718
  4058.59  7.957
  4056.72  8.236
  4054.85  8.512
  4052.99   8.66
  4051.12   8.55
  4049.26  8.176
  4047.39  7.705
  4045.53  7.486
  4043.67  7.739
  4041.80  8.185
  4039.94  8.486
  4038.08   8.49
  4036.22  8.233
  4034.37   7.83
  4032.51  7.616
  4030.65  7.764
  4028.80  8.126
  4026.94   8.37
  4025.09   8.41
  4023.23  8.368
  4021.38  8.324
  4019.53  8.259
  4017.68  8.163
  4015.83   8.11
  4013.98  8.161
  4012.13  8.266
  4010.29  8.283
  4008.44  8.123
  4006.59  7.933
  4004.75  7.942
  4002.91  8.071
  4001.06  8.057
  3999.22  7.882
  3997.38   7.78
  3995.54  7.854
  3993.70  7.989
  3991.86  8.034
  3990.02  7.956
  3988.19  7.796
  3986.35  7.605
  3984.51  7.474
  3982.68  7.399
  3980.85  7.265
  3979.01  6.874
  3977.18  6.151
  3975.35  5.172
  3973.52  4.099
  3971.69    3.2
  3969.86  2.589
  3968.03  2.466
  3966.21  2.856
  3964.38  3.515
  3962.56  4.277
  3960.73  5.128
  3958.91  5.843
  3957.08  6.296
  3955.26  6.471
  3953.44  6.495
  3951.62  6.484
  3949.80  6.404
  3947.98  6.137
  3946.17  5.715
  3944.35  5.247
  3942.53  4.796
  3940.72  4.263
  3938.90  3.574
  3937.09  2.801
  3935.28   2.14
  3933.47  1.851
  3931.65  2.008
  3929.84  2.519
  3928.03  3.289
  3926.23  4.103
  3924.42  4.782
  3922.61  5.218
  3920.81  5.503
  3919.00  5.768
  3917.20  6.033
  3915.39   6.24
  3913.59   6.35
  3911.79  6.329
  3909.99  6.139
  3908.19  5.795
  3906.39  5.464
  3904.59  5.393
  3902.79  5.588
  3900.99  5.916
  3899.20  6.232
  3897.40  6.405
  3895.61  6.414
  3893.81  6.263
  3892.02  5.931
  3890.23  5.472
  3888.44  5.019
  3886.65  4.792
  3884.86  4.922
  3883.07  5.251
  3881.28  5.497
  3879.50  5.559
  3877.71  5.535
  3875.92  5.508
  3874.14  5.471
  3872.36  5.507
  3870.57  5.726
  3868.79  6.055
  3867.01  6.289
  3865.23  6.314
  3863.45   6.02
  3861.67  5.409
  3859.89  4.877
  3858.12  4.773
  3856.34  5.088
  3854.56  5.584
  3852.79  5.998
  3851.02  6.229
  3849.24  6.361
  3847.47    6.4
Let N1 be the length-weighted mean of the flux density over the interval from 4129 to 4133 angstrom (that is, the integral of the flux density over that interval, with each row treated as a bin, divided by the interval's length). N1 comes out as 8.4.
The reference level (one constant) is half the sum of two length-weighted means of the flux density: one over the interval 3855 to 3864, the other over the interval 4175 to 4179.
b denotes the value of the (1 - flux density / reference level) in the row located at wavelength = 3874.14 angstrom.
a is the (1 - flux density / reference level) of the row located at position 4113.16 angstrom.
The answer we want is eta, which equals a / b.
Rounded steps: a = -0.3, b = 0.20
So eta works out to -1.6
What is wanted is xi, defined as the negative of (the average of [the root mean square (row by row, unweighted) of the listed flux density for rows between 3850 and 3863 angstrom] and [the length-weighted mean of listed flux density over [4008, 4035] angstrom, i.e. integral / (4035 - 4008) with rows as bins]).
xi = -6.80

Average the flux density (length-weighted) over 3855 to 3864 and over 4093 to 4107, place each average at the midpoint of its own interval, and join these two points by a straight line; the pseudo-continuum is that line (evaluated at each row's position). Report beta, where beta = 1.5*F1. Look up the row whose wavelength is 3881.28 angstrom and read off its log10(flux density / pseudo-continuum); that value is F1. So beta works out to 0.00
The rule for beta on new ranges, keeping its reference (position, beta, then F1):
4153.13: 0.01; 0.01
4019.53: 0.11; 0.07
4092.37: 0.09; 0.06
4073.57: 0.02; 0.01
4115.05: 0.08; 0.05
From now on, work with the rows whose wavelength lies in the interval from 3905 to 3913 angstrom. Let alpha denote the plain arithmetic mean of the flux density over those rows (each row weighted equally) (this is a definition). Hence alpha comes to 5.9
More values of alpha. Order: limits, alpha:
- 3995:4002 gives 7.9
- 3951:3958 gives 6.4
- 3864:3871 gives 6.1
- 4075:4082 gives 8.0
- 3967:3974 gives 3.1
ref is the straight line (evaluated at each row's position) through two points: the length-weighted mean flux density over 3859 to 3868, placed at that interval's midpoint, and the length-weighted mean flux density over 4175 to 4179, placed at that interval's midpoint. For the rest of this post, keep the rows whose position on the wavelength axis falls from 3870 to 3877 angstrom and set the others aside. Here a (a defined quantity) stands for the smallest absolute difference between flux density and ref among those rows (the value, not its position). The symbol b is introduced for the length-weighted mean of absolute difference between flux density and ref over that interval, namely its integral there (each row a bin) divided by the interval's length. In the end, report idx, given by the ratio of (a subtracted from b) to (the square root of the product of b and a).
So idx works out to 1.0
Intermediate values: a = 0.12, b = 0.3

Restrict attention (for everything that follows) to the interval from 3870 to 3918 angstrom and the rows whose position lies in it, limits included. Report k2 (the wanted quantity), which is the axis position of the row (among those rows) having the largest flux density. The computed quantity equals 3895.61 angstrom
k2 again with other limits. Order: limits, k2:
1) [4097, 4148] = 4115.05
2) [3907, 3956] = 3953.44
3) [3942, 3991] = 3990.02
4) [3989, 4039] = 4038.08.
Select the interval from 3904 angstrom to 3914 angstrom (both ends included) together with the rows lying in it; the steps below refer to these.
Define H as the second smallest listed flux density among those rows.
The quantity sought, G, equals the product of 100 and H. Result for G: 546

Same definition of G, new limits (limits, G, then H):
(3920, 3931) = 329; 3.289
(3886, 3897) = 502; 5.019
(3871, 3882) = 550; 5.497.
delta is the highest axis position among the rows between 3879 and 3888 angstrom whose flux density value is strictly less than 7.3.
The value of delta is 3886.65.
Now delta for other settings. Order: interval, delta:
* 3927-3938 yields 3937.09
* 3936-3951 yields 3949.80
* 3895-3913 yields 3911.79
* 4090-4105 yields 4101.81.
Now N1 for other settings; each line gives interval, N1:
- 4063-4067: 7.4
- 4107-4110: 8.7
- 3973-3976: 4.7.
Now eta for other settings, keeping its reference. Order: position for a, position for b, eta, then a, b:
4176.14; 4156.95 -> 0.8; -0.2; -0.26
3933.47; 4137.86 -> -2.6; 0.7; -0.28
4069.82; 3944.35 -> -0.5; -0.1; 0.23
